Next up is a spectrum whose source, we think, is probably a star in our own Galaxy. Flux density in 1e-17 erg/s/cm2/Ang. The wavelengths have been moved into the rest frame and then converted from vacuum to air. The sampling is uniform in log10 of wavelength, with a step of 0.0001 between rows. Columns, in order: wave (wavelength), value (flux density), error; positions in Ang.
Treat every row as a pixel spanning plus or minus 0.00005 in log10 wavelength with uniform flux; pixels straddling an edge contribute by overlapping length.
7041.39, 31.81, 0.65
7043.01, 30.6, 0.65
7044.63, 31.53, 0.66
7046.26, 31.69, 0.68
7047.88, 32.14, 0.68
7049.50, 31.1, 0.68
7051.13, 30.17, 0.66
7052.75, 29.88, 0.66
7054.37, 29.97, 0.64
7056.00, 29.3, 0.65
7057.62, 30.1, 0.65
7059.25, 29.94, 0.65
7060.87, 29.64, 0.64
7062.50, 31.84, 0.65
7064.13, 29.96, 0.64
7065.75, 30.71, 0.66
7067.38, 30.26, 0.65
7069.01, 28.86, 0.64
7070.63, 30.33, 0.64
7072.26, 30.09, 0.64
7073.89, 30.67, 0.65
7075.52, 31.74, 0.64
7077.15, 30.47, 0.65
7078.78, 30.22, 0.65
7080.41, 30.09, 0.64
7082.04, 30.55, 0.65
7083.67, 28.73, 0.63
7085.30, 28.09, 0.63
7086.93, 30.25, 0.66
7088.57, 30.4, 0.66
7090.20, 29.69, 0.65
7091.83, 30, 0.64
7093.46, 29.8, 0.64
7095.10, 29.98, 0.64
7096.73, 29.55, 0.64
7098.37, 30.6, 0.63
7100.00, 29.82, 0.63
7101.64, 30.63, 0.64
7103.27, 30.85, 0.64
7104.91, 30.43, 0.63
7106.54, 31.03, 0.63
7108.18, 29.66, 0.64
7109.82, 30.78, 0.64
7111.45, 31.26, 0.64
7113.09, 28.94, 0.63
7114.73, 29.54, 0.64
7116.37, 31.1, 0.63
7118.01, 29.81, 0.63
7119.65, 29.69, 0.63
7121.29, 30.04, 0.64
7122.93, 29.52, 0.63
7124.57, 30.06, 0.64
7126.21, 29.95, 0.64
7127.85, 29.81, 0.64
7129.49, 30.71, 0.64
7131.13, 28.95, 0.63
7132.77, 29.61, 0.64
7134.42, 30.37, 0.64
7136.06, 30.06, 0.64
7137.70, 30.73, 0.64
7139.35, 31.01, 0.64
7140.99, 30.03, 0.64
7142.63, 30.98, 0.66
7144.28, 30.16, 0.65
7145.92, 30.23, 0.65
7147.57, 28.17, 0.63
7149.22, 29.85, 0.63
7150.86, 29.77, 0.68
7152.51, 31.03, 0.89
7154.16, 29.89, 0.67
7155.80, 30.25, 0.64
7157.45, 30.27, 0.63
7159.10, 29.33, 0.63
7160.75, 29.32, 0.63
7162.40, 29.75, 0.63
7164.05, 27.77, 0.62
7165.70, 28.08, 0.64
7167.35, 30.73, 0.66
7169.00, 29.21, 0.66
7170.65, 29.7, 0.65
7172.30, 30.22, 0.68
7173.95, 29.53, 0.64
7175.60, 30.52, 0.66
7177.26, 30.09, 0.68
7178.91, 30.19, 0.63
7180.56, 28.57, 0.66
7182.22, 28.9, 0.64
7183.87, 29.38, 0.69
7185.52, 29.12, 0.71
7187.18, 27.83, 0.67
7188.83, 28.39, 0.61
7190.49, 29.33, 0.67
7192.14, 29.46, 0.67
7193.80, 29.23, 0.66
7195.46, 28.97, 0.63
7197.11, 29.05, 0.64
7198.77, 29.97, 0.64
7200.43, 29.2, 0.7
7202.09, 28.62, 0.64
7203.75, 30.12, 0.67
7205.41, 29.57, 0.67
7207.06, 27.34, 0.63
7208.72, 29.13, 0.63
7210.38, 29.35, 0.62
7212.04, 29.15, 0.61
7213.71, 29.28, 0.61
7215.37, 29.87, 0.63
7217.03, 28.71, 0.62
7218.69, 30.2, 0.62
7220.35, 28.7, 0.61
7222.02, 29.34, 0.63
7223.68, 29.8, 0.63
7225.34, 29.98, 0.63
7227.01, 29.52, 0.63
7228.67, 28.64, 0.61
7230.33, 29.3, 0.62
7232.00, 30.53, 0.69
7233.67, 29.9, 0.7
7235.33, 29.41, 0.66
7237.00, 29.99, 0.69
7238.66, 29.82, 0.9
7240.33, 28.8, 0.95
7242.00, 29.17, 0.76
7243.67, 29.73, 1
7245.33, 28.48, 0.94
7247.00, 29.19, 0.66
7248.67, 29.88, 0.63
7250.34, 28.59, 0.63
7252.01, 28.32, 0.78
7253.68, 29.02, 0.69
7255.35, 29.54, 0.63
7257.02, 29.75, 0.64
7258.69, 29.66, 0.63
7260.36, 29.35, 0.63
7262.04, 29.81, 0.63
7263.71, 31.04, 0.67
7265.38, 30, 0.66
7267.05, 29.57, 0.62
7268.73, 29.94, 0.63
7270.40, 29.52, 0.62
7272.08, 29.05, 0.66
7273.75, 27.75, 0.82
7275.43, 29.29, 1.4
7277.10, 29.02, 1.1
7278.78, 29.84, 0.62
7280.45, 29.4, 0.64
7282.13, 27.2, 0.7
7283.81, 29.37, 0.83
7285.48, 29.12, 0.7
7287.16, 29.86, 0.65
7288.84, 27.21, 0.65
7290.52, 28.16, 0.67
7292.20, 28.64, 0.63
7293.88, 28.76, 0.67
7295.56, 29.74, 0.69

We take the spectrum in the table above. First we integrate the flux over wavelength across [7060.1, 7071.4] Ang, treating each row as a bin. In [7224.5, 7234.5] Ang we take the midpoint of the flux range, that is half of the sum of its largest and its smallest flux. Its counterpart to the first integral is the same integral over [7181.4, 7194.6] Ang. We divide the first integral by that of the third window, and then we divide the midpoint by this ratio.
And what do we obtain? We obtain 33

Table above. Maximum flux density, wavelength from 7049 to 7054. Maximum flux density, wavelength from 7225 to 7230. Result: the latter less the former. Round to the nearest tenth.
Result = -1.1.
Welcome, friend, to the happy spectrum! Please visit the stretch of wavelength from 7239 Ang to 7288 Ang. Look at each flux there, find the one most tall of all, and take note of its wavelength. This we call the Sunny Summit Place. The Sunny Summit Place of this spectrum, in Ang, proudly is 7263.71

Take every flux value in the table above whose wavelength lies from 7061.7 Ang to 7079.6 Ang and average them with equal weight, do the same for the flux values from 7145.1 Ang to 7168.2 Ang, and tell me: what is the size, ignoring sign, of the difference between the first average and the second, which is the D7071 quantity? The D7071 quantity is 0.87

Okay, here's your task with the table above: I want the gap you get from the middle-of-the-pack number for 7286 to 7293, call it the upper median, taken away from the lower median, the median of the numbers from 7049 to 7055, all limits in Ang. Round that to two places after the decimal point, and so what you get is 1.67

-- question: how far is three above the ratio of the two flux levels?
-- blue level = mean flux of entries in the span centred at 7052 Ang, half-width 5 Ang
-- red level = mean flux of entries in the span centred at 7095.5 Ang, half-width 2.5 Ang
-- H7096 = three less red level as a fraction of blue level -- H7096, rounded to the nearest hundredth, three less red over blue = 2.02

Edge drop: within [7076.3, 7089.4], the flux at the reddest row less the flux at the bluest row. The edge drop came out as -0.1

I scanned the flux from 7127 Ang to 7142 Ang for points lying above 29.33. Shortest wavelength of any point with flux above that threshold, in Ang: 7127.85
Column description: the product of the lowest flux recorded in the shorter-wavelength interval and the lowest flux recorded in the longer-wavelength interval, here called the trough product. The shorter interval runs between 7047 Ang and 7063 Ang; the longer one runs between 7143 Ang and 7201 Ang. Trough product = 814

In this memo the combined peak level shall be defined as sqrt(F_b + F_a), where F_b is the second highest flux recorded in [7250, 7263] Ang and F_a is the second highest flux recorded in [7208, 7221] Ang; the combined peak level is 7.72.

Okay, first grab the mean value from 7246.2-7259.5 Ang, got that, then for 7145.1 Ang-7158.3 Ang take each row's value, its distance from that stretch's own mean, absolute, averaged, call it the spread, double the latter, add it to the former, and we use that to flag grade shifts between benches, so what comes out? 30.3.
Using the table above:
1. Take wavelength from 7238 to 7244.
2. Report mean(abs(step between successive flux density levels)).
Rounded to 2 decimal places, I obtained 0.65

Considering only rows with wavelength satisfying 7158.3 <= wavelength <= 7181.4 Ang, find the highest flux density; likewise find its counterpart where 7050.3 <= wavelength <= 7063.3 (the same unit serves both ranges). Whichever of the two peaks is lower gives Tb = 30.7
